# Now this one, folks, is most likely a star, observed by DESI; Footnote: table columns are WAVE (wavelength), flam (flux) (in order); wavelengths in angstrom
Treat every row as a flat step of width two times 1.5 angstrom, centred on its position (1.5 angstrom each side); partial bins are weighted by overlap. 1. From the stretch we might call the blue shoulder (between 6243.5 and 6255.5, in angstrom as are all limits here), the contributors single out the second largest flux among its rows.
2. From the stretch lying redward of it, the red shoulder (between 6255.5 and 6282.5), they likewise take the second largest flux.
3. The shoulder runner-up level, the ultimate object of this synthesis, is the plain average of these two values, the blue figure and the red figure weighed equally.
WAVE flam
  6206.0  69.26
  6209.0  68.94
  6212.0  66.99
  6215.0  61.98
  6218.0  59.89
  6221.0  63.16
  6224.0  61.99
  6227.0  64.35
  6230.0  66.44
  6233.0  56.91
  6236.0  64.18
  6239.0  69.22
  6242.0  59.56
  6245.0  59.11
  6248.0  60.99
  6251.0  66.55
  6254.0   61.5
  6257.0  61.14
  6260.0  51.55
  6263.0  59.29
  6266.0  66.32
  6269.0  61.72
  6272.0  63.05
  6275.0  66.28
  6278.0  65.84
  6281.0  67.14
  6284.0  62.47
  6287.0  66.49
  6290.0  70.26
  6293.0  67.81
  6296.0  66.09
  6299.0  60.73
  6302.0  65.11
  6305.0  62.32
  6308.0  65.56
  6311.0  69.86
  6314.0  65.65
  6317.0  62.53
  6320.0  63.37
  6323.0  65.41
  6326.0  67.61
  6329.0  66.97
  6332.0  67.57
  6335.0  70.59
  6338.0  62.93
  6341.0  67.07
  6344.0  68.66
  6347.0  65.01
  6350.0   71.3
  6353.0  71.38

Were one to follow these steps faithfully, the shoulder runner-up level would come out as 63.9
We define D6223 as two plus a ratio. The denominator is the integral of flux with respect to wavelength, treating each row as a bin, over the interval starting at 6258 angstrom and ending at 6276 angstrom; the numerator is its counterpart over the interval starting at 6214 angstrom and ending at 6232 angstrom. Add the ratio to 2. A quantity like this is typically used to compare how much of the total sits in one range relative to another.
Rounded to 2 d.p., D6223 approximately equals 3.03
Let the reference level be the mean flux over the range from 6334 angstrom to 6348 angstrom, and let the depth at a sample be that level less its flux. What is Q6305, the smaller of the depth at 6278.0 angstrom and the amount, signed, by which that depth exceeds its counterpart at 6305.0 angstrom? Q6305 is -3.5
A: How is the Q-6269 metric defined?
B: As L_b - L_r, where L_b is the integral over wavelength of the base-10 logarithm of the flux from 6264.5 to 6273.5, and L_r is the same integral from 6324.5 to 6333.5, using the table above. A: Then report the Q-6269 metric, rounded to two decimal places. -0.22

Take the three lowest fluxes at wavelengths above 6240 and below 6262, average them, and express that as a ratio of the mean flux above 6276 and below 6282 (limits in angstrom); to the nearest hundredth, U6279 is 0.85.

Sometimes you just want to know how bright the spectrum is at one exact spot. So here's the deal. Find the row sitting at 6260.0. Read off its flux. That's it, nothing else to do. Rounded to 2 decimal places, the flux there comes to 51.55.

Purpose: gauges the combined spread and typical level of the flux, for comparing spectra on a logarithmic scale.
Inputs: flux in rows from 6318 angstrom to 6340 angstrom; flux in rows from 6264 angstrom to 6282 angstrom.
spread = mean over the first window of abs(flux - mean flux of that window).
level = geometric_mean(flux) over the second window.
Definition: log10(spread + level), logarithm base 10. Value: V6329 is 1.83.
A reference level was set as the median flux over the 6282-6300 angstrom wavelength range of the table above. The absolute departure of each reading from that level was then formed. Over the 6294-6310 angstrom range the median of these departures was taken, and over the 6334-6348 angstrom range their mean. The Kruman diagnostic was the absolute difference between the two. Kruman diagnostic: 1.2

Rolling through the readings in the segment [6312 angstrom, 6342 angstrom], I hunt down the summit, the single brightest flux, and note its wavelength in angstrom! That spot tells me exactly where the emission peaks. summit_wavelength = 6335.0 angstrom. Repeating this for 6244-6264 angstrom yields 6251.0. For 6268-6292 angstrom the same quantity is 6290.0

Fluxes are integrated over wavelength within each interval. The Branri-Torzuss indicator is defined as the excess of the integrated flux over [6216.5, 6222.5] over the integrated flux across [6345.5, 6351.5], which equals -40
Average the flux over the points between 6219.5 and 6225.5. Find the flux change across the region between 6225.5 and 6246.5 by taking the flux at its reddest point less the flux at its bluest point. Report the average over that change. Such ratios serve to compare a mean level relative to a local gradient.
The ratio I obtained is -12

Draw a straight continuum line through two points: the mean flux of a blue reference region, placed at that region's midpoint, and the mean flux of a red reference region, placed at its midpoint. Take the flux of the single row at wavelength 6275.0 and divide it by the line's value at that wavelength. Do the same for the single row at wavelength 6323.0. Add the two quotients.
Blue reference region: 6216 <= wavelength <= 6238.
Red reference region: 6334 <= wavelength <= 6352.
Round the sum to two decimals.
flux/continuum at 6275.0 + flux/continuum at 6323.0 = 2.01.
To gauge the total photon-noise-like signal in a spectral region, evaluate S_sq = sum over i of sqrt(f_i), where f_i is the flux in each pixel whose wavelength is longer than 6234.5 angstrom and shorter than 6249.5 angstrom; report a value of 39.5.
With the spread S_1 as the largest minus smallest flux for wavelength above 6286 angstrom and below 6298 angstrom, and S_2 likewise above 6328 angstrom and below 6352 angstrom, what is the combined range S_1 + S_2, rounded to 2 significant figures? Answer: 13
